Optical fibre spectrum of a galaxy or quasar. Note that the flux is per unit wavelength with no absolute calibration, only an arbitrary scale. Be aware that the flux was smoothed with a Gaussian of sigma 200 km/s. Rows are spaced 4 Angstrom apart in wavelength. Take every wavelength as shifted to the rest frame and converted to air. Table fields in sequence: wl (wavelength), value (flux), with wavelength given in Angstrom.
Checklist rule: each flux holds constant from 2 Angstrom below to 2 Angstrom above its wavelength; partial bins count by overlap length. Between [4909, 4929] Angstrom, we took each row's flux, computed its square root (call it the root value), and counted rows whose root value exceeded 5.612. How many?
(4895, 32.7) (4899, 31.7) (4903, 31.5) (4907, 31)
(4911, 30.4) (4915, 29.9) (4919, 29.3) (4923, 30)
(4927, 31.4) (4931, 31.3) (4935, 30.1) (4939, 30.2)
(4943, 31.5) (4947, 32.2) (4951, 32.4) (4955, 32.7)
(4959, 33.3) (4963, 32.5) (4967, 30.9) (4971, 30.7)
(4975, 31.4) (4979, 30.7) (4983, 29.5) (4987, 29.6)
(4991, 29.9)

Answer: 0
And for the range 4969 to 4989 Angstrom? 0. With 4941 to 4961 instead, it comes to 5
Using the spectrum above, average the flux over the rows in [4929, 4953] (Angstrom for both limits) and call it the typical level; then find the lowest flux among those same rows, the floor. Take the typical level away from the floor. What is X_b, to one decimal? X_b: -1.2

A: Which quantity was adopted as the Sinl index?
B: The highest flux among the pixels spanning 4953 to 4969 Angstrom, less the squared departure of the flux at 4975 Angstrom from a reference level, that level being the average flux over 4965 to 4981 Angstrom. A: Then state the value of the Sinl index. 33.1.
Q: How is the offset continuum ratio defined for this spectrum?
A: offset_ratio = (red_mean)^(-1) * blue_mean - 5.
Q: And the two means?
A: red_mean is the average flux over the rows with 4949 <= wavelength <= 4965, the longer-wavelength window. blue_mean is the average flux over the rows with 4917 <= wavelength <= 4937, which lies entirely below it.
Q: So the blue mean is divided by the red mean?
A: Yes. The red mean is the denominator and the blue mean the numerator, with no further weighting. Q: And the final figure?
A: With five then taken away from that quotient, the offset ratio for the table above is -4.07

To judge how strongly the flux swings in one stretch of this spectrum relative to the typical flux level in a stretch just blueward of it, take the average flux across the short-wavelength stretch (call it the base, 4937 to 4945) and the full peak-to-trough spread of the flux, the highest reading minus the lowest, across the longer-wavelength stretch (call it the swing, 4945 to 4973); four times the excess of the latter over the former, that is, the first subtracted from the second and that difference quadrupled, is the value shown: -113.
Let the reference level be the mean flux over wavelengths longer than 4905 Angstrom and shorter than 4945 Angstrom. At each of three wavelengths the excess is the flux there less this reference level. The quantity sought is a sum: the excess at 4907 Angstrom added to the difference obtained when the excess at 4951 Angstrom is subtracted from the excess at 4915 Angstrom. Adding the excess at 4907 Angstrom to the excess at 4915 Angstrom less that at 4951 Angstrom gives -2.0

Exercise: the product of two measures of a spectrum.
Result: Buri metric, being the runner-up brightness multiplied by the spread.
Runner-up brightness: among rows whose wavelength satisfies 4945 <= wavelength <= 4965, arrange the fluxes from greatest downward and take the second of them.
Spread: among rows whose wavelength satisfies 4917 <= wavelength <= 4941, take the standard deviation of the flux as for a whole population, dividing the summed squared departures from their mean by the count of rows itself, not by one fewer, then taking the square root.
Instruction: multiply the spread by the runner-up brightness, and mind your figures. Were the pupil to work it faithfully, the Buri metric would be 24.3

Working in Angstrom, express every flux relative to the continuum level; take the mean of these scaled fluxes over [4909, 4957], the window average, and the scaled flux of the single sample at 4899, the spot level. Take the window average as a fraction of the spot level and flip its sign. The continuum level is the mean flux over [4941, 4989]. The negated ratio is -0.98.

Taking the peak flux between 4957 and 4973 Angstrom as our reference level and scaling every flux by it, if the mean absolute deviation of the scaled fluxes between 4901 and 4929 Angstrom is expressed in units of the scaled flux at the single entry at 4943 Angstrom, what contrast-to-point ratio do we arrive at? 0.0218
